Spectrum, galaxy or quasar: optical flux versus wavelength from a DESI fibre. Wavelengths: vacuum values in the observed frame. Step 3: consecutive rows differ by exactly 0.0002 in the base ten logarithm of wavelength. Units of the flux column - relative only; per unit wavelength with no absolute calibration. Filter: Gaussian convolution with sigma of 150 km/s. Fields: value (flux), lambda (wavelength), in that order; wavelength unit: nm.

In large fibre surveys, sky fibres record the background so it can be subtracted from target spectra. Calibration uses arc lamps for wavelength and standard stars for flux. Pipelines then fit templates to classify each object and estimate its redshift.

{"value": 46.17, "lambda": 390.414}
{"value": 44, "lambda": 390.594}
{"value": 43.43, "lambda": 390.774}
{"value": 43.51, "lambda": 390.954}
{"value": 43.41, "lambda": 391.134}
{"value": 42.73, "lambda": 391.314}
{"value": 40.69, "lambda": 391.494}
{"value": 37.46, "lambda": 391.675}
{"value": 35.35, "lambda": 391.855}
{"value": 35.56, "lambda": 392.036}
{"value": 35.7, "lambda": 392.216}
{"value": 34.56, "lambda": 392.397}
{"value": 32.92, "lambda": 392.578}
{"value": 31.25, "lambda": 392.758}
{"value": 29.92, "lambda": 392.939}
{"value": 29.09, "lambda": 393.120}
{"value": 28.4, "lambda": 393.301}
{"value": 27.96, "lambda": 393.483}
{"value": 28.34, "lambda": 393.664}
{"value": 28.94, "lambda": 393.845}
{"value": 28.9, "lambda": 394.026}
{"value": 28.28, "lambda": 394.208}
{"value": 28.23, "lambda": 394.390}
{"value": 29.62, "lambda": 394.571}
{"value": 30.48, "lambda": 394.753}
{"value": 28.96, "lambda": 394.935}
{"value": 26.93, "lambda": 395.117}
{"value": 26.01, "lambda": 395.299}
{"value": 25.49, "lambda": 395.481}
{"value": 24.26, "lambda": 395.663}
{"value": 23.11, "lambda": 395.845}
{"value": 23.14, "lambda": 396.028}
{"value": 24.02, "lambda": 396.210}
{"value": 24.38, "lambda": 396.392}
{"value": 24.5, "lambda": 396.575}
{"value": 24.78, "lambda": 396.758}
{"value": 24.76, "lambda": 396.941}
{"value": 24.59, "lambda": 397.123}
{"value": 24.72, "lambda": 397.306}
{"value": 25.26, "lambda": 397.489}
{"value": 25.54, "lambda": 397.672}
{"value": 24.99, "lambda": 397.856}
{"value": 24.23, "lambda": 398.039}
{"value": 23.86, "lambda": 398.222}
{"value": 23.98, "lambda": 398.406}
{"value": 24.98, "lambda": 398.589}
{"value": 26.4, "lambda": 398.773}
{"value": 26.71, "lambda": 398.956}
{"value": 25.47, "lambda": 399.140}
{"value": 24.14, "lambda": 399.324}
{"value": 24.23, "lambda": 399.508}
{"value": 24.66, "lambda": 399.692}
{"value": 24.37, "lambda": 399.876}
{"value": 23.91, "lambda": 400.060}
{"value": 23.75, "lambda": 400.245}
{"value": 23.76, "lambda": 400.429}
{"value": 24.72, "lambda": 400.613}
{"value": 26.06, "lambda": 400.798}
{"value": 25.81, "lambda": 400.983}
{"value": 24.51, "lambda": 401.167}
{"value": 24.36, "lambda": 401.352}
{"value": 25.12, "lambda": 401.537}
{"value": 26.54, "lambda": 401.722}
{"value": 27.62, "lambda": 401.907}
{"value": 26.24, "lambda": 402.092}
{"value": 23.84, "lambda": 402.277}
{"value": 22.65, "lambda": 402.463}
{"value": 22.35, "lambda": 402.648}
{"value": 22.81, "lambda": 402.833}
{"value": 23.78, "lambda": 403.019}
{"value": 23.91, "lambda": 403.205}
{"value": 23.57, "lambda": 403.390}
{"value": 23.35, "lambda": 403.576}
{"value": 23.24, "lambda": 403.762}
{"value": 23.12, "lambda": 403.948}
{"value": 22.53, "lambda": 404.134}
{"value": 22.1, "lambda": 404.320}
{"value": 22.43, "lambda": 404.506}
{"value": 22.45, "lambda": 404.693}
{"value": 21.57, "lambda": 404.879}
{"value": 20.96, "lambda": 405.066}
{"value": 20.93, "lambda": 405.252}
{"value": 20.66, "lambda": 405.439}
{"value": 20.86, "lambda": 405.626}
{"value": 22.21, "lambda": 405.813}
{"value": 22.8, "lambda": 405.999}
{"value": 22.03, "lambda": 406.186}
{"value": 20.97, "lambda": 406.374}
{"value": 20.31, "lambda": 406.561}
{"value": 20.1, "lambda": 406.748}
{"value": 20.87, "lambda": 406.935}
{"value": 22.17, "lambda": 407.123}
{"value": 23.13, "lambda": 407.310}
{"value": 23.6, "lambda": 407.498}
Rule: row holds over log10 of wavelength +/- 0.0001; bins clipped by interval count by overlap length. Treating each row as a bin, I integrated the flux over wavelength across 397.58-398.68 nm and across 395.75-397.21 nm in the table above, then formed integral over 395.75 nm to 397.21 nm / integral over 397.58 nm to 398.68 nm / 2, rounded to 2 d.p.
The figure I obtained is 0.65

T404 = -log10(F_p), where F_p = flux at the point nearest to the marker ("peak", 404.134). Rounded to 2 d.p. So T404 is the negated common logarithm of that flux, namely -1.35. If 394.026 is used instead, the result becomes -1.46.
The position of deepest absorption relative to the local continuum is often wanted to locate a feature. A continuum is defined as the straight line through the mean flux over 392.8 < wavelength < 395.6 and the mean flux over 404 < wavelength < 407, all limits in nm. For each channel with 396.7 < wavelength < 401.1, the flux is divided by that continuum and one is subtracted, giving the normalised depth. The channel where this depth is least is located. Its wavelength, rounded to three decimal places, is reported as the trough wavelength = 398.222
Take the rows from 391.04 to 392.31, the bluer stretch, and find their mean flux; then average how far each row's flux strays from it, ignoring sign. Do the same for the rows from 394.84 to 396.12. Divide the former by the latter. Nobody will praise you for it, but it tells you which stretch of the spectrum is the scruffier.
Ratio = 1.9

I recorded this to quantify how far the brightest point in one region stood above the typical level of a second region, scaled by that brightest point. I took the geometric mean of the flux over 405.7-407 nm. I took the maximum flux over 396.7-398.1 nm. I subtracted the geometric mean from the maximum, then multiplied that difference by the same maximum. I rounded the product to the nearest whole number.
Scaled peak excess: 108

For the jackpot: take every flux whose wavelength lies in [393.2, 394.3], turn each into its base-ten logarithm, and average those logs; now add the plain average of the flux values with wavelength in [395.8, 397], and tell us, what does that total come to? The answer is 25.6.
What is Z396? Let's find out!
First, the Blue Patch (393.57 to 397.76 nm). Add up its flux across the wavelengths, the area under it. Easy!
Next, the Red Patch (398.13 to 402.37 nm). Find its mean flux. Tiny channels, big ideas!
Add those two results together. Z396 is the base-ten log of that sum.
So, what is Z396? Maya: 2.13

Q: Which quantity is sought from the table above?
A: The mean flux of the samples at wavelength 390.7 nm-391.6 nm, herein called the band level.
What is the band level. 43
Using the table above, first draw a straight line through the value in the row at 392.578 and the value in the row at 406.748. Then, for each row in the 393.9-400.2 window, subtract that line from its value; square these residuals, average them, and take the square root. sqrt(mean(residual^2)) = 3.7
